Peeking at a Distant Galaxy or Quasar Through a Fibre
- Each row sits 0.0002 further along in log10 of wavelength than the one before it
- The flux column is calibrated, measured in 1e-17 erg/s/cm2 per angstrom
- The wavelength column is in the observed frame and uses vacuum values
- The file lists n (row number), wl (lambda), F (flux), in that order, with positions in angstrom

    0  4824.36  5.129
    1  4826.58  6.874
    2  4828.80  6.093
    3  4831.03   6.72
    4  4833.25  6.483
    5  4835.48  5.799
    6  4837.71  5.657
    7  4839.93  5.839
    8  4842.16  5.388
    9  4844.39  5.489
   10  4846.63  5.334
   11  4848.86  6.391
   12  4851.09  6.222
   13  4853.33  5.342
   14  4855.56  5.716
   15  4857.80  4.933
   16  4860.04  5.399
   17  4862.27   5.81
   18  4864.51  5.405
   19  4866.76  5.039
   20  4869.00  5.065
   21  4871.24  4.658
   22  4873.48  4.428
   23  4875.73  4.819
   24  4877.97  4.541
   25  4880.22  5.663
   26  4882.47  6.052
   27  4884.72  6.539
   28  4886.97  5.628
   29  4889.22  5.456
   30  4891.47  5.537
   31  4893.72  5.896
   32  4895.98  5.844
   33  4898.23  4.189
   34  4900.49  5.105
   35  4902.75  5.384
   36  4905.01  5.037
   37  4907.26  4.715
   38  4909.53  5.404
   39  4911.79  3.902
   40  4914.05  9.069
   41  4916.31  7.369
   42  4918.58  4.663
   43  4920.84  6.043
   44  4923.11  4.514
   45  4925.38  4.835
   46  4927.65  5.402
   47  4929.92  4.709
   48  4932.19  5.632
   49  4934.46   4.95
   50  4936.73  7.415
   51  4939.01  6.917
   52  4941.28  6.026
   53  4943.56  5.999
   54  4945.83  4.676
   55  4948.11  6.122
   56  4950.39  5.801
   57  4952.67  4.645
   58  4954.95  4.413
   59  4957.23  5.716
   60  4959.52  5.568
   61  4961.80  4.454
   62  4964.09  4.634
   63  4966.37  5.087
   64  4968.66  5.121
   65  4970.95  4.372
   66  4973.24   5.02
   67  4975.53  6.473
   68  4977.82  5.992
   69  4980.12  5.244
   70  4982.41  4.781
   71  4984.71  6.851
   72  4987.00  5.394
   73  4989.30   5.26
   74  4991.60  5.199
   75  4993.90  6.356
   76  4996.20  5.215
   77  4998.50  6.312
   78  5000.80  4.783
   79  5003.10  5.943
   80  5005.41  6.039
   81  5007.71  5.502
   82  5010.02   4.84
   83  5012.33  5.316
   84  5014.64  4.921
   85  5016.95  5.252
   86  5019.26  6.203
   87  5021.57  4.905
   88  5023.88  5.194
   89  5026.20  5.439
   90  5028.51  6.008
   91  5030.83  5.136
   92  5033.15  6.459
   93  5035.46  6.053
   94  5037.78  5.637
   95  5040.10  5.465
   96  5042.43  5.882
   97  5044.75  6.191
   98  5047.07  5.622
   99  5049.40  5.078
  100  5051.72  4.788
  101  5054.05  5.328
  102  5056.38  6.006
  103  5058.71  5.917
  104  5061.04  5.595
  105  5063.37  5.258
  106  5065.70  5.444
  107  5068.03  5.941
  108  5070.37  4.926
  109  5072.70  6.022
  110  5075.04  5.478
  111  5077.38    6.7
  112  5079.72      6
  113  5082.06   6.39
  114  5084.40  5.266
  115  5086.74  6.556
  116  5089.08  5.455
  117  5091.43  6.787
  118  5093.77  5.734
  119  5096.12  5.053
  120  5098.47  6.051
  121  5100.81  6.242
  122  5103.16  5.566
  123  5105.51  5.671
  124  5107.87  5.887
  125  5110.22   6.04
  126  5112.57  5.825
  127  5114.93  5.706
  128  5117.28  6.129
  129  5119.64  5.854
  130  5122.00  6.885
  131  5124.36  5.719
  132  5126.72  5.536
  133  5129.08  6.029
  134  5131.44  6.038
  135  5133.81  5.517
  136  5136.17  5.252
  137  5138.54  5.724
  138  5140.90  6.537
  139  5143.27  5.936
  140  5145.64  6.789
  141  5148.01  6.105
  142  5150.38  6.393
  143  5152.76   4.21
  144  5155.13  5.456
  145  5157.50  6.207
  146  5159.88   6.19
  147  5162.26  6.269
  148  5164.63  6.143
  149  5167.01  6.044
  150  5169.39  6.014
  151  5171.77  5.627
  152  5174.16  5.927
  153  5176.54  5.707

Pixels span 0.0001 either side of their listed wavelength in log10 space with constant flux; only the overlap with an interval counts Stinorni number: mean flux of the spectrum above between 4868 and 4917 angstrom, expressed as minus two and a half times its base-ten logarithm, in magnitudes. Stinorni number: -1.84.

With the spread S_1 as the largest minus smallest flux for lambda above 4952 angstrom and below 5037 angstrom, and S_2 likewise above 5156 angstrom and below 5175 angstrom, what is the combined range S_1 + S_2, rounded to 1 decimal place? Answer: 3.1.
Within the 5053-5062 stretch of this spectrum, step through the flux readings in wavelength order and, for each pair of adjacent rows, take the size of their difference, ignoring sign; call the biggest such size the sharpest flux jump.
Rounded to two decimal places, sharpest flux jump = 0.68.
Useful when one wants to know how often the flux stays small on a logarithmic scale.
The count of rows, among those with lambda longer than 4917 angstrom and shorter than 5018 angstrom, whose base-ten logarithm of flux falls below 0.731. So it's 24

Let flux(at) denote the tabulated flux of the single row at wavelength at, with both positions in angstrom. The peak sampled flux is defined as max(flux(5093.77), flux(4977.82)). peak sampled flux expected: 6.0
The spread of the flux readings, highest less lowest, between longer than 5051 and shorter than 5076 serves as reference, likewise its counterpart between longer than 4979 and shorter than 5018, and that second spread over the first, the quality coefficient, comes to 1.7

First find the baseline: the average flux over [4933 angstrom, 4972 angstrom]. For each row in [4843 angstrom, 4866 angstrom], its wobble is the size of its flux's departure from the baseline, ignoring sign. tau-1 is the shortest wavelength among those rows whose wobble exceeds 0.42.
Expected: 4848.86 angstrom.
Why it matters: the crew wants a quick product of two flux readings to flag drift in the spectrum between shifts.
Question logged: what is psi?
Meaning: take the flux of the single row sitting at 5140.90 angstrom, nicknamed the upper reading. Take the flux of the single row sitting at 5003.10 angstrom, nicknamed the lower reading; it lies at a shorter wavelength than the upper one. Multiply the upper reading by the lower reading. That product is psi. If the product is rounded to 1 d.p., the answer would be 38.8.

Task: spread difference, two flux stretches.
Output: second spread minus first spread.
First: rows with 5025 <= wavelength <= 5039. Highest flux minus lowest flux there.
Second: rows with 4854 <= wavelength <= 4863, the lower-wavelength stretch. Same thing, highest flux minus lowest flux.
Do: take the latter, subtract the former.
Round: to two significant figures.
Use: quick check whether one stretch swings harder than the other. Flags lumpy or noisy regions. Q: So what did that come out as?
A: -0.45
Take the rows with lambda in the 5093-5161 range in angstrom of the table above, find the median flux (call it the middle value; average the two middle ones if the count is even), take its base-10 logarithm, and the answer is 0.77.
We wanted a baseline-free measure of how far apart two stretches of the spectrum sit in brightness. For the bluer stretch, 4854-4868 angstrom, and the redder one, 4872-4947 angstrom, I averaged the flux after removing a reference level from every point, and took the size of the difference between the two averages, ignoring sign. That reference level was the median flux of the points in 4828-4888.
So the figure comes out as 0.14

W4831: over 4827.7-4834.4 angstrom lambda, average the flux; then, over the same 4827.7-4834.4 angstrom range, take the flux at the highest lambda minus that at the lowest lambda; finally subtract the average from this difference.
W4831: -6.0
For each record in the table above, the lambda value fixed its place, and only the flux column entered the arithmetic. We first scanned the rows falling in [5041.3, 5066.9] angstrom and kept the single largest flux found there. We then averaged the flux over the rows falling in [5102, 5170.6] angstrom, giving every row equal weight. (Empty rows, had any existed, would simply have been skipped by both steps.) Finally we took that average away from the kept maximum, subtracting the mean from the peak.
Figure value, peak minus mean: 0.27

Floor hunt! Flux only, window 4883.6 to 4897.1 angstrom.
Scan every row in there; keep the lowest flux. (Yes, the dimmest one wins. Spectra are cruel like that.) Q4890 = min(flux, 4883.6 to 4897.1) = 5.456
